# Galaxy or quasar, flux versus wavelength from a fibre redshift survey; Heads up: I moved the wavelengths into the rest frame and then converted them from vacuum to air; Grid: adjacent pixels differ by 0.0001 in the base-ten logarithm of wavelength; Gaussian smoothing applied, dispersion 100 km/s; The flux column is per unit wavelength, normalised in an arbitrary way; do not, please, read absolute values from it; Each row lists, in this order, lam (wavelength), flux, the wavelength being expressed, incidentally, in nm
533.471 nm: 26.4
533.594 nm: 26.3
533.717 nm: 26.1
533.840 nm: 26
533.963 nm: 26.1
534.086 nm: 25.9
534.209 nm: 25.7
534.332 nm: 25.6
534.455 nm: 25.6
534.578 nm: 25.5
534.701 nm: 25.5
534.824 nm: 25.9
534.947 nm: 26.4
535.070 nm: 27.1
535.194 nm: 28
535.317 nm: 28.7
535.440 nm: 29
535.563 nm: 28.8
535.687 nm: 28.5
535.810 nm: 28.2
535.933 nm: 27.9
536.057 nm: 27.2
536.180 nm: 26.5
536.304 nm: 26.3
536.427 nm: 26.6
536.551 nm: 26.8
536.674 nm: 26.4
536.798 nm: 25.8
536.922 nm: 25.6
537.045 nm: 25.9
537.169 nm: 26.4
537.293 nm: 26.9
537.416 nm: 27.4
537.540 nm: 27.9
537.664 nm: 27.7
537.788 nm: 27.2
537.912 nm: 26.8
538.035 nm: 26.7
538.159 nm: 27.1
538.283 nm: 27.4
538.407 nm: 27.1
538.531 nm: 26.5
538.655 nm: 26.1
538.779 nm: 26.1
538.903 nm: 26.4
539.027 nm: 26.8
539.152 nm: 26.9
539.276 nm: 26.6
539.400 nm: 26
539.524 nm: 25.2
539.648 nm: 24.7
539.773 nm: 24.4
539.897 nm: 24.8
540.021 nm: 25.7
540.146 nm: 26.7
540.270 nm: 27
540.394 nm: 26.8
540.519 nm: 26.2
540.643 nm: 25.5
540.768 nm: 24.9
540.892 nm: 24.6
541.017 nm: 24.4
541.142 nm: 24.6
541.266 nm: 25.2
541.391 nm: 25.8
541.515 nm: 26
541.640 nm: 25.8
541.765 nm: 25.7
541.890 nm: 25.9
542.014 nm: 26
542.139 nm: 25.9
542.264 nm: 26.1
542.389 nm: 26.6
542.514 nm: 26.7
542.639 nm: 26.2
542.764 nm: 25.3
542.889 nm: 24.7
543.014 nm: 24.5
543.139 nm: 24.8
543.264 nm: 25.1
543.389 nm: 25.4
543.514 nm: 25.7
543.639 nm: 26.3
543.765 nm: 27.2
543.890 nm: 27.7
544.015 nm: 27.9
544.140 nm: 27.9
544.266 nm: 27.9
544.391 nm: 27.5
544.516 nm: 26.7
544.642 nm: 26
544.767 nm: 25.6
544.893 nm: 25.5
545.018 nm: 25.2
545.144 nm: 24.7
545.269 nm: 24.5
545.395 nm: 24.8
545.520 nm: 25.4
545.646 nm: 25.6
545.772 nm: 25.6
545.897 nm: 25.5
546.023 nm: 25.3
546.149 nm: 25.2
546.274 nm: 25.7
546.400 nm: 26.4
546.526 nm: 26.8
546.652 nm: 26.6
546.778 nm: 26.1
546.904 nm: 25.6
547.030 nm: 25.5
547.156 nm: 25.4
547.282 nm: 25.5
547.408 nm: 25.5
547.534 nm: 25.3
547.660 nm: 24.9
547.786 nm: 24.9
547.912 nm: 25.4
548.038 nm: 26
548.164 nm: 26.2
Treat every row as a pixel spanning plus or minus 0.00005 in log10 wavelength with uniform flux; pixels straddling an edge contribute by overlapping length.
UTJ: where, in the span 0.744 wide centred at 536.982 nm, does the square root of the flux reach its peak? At 537.293 nm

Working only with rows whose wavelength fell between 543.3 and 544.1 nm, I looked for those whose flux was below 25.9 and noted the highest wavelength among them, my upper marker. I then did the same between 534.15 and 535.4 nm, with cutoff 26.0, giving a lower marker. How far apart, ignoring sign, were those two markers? 8.69 nm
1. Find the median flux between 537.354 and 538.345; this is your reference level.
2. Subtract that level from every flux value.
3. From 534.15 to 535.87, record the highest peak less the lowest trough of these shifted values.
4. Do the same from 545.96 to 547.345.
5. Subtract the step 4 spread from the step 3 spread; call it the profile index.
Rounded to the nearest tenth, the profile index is 1.9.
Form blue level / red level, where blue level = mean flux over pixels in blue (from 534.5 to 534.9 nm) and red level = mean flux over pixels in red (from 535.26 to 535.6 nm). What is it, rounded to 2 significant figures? 0.89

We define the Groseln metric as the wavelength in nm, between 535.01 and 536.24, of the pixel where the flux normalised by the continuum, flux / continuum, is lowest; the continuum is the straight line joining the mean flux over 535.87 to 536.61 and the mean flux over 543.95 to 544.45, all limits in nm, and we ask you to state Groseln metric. 536.180 nm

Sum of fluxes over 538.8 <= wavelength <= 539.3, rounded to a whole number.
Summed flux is 107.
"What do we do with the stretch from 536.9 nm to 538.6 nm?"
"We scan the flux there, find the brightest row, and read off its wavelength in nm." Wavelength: 537.540 nm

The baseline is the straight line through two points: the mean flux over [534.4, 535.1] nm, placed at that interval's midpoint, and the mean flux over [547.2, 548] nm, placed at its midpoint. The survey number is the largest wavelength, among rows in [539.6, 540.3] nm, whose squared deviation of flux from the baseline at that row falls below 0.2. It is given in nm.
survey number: 540.021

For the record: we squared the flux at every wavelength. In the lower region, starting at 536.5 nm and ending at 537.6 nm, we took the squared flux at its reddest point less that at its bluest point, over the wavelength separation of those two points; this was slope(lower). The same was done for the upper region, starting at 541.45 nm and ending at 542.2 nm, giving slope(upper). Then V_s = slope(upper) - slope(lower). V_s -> -69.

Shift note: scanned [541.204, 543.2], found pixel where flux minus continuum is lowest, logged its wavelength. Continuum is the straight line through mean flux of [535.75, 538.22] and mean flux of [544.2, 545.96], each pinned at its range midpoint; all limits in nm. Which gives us 543.014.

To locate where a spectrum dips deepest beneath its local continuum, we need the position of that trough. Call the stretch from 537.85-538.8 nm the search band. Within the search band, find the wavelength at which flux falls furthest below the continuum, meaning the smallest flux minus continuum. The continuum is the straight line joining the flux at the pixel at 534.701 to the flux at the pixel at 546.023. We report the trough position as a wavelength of 538.655 nm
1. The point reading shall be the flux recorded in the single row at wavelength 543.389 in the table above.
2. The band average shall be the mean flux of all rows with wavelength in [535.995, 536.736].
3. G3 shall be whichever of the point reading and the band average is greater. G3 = 26.6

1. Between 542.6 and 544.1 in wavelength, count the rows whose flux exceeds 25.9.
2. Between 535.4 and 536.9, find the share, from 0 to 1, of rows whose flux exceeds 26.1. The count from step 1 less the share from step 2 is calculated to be 4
